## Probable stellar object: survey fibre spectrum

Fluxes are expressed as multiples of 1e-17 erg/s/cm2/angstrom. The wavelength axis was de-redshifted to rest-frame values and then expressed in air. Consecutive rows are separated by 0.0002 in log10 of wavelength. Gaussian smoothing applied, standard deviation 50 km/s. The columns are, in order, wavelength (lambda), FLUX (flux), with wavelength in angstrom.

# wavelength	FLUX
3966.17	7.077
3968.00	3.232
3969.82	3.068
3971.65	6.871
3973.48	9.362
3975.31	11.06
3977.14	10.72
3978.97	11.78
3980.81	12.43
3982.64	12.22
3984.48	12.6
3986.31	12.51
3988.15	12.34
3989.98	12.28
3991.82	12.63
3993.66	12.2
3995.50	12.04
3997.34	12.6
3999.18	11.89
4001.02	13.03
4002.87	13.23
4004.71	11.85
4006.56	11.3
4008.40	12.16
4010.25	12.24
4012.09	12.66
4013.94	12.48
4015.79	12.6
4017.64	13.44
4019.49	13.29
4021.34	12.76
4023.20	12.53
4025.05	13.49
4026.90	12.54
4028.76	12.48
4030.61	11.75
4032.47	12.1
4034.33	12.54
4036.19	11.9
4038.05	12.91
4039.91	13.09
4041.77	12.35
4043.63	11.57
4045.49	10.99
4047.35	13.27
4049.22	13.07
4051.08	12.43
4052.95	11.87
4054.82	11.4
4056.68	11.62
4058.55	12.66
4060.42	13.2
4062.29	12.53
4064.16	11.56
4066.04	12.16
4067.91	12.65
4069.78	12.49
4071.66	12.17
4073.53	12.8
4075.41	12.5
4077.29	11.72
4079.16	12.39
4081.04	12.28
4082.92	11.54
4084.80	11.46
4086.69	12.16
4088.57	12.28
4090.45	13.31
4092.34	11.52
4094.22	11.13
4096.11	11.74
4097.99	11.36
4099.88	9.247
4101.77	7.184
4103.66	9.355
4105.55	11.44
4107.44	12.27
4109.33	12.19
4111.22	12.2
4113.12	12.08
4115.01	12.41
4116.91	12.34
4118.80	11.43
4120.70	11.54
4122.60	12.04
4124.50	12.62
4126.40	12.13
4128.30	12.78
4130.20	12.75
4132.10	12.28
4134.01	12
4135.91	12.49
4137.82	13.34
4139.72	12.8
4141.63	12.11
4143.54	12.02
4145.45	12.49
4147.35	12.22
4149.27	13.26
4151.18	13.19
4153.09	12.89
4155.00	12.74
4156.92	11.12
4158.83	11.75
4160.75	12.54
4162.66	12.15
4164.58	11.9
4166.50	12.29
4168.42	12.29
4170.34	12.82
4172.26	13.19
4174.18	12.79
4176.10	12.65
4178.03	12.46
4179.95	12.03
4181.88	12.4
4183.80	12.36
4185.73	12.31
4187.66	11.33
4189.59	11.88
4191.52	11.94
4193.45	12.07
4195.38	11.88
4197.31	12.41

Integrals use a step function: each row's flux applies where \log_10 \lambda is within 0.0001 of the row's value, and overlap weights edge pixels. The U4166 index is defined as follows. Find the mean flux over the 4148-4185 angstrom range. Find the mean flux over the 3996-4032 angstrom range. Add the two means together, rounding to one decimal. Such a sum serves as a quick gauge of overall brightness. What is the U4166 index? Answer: 25.0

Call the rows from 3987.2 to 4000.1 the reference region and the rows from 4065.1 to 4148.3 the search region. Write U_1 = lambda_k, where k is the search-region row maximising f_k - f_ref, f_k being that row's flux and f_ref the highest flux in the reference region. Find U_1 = 4137.82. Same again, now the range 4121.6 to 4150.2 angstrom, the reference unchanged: 4137.82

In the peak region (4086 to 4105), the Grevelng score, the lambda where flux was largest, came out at 4090.45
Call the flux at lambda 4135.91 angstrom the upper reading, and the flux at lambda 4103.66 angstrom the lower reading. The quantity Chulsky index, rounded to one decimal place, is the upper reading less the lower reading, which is 3.1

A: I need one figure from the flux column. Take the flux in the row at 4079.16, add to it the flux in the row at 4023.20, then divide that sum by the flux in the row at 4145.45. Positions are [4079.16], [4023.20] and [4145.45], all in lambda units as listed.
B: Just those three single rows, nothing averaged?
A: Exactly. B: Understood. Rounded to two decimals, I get 2.00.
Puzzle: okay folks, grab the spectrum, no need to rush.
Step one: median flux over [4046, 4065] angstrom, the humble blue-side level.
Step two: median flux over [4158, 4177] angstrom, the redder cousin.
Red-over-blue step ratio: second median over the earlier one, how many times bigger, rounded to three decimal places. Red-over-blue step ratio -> 0.995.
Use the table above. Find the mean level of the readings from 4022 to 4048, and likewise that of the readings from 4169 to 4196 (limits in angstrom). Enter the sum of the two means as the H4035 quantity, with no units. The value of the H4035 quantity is 24.7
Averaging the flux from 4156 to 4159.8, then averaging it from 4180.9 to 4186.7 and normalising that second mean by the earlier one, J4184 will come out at 1.08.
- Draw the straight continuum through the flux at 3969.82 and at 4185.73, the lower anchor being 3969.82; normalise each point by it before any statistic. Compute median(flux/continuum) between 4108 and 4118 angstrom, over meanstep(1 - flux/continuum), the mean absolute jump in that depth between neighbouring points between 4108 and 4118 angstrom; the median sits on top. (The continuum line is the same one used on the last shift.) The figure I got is 68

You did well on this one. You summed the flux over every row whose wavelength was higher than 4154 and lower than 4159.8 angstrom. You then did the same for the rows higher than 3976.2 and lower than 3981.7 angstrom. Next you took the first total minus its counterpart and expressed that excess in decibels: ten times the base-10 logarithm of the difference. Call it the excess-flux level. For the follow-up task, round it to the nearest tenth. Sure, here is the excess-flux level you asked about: -1.7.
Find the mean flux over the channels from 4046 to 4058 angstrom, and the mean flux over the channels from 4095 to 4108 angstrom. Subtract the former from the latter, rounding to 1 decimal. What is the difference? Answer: -1.9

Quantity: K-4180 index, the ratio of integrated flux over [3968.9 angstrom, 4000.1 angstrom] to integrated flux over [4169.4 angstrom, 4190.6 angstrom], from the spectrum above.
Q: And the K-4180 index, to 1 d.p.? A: 1.3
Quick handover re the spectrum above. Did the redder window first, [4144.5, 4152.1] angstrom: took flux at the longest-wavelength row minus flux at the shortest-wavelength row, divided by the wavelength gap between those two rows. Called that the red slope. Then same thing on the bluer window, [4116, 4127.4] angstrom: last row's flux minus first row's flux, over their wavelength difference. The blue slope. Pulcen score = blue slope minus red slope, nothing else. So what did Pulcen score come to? -0.14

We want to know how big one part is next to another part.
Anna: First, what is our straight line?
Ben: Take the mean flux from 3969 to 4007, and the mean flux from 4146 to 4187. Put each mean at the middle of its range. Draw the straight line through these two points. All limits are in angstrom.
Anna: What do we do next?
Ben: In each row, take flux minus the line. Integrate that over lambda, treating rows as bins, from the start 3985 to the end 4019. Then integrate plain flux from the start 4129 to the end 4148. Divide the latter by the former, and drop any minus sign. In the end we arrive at 7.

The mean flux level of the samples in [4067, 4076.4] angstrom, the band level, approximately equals 12.5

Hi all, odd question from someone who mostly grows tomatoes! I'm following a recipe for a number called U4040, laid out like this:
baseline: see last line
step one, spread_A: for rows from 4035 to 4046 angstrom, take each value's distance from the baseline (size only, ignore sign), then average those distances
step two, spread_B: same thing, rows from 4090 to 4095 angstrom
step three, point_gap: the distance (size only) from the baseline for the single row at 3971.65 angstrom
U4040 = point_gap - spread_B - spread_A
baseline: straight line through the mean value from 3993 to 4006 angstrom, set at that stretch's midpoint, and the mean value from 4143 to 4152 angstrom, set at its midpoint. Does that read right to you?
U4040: 3.7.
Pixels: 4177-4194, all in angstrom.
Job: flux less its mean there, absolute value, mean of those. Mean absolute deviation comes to 0.26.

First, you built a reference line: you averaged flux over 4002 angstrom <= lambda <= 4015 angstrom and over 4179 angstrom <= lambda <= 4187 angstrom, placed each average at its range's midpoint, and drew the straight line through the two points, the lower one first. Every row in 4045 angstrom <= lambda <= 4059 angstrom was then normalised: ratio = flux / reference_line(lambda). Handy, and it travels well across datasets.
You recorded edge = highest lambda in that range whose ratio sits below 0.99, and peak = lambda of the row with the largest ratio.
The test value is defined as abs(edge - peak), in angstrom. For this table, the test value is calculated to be 9.3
